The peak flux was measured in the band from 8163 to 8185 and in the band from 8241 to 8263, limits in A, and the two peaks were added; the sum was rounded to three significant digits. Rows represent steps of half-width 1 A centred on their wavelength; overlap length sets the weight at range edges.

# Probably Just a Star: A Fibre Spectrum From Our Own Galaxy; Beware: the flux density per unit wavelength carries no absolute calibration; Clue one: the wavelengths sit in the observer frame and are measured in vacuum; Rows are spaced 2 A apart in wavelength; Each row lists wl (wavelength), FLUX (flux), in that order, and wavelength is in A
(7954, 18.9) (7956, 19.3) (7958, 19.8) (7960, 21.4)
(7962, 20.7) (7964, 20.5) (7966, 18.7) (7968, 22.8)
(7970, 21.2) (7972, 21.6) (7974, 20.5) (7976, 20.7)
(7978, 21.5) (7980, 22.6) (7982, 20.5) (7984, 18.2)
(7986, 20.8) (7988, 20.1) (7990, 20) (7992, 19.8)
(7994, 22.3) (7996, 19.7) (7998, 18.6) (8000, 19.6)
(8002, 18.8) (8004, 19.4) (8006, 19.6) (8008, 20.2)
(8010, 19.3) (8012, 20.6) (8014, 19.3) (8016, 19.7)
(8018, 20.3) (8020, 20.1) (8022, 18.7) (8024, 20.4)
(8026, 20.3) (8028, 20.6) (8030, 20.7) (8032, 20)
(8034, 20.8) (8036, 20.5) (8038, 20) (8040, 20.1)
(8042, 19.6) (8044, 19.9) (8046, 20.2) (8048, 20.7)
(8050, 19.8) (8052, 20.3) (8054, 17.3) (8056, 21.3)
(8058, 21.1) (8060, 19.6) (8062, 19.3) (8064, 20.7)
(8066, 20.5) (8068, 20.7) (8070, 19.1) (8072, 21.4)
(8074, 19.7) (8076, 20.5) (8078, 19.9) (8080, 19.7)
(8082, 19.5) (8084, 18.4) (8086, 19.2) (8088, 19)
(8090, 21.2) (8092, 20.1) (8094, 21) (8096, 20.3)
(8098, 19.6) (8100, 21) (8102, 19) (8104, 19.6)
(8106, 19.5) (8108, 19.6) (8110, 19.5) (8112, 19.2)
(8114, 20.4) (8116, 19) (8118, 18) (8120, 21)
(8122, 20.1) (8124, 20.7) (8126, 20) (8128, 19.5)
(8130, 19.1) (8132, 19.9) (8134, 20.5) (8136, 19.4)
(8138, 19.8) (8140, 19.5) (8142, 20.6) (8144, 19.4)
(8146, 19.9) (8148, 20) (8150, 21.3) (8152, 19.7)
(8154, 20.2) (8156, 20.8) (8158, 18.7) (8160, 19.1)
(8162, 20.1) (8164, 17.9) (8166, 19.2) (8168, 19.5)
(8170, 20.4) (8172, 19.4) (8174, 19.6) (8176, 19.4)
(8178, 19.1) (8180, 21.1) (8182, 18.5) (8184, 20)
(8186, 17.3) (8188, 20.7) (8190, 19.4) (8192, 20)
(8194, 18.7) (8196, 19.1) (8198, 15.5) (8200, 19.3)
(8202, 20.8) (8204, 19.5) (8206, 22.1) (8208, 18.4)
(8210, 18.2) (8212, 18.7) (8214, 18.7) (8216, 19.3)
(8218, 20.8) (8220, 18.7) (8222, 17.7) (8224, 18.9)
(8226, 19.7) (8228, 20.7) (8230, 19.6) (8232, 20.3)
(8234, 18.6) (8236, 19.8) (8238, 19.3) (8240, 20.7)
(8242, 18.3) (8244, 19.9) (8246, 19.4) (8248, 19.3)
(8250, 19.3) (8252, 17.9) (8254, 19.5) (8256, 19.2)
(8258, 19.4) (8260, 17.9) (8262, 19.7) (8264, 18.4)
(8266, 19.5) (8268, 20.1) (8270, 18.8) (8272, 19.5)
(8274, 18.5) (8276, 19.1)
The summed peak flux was 41.0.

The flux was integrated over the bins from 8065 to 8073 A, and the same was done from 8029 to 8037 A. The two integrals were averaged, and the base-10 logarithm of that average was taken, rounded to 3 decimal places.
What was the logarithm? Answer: 2.214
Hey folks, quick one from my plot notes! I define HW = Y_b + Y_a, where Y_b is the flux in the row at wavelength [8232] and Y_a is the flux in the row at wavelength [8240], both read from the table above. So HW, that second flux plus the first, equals 41.0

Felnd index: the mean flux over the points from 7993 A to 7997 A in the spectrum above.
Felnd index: 21.0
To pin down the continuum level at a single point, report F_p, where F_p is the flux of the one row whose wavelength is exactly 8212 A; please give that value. 18.7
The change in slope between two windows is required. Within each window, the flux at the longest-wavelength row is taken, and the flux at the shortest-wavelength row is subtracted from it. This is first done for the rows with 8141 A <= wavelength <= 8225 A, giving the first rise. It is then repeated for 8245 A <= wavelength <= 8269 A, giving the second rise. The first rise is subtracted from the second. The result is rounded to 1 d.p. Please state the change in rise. 2.4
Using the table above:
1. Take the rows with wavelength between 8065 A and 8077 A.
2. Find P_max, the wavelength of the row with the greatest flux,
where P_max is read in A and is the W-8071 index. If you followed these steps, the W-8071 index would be 8072 A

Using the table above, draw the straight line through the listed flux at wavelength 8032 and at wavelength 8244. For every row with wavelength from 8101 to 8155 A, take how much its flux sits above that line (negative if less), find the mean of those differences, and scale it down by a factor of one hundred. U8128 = -0.0016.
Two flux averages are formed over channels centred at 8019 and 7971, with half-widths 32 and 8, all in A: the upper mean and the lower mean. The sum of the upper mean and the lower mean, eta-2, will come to 40.9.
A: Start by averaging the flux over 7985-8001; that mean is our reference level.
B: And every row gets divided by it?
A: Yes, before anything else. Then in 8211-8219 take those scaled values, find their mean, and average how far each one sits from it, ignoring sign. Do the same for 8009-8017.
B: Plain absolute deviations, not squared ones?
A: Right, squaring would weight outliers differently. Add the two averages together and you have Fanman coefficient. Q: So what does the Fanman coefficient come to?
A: 0.057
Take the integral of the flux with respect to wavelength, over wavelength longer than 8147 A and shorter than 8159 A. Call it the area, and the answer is 241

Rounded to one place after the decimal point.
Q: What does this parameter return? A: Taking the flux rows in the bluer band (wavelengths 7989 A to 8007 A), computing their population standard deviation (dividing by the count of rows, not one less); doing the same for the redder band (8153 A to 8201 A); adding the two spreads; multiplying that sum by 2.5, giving 5.4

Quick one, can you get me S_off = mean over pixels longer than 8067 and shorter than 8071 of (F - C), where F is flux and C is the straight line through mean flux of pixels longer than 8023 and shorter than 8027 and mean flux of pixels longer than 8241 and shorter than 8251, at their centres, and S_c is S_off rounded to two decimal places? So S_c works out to -0.23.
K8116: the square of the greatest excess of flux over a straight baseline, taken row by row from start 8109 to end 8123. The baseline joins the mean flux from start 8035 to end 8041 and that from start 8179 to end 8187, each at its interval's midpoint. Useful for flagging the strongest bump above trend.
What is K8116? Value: 1.83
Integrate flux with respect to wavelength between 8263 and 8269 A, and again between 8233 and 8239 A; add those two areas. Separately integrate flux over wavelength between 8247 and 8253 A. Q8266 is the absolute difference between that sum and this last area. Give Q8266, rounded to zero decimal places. 118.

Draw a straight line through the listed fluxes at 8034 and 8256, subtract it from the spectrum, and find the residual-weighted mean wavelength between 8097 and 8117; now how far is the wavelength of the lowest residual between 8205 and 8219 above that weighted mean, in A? 102.0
